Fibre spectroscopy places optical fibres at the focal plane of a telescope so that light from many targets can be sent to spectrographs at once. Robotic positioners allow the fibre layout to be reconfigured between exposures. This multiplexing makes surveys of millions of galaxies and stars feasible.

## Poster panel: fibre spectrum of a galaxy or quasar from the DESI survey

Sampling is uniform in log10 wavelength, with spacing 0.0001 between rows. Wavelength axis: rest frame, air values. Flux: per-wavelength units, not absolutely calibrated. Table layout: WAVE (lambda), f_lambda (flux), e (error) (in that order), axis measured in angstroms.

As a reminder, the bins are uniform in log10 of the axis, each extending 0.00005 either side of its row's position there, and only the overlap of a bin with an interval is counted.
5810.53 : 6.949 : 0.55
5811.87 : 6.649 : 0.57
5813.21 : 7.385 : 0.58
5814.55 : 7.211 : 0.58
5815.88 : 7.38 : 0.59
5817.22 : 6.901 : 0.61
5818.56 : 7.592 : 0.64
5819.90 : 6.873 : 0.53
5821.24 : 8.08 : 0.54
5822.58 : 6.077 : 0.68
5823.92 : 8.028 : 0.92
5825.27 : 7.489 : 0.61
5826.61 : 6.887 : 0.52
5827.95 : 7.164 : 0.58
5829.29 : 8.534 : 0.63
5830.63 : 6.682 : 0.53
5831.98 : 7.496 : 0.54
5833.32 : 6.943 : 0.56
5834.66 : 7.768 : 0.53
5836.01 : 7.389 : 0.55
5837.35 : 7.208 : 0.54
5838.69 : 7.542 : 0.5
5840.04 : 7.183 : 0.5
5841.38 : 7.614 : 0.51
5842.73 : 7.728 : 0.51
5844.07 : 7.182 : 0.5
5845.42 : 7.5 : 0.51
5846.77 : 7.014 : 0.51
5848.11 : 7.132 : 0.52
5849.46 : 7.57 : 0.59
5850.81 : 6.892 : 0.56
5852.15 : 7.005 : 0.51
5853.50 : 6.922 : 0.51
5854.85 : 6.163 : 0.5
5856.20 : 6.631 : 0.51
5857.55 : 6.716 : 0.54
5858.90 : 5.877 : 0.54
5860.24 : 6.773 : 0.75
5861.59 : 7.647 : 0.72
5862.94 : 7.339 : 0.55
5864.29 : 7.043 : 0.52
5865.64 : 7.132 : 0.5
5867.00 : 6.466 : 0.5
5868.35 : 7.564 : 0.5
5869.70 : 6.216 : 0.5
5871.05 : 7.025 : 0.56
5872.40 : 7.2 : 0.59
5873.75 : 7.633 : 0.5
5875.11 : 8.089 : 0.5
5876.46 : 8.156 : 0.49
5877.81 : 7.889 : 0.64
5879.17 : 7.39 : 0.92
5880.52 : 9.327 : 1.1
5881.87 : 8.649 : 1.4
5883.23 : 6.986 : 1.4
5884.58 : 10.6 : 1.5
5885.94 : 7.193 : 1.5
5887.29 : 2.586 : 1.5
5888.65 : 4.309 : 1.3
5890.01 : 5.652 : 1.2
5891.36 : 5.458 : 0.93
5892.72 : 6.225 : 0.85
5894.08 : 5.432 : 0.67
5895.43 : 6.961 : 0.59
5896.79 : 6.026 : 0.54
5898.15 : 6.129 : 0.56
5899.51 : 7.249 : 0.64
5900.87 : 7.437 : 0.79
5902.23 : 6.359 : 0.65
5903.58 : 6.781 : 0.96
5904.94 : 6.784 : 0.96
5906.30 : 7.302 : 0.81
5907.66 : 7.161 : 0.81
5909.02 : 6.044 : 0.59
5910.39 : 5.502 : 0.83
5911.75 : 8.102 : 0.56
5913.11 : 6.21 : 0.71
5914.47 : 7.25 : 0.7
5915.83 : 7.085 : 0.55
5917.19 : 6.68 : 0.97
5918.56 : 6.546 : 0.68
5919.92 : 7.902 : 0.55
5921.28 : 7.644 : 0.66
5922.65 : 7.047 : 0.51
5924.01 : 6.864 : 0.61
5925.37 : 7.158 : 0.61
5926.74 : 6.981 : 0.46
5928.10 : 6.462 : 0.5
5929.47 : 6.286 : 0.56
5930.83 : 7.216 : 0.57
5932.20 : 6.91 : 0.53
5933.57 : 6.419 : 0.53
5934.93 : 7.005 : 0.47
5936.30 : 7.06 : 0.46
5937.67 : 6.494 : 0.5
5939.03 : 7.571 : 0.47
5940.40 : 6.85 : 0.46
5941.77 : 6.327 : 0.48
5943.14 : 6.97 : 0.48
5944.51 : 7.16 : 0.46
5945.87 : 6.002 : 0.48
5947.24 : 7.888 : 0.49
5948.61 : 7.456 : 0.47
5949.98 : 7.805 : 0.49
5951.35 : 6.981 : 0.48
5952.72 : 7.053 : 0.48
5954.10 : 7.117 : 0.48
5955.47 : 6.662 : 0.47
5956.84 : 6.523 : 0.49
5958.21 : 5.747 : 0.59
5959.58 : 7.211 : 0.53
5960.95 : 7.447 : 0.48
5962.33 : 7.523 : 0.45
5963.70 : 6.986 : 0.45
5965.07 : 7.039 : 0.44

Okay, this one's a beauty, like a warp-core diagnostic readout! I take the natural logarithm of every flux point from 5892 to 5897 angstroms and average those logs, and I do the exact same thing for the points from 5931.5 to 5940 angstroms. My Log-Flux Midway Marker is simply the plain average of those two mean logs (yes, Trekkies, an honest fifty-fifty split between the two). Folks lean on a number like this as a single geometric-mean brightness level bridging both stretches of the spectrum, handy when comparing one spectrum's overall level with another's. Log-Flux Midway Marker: 1.873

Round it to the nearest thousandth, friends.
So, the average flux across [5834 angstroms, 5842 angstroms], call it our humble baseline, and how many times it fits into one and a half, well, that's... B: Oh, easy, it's 0.201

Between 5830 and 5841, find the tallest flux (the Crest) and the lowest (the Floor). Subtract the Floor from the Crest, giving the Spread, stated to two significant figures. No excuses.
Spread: 1.1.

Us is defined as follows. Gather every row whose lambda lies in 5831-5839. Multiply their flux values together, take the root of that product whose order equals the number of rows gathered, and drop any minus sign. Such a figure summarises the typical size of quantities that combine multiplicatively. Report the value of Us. 7.4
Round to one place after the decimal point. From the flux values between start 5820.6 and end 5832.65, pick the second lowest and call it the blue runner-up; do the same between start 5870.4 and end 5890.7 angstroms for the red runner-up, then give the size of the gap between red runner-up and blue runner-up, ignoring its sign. 2.4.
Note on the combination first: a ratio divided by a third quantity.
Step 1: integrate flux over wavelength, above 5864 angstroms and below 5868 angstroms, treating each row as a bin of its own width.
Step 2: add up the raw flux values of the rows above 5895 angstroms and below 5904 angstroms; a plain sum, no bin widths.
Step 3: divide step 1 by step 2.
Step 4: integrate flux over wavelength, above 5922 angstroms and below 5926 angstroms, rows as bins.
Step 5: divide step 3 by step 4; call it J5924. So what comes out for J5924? 0.021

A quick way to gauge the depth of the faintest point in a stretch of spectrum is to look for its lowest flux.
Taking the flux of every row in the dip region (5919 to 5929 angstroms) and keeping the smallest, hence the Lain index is 6.462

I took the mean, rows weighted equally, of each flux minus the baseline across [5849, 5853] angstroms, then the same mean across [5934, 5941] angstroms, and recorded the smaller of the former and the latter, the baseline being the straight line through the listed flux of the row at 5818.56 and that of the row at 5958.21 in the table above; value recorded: 0.0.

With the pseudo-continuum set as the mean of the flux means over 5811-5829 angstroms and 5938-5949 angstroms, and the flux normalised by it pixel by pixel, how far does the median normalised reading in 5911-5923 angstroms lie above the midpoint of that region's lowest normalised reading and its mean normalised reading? 0.056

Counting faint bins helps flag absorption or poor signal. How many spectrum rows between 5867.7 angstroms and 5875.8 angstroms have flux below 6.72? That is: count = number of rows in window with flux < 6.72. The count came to 1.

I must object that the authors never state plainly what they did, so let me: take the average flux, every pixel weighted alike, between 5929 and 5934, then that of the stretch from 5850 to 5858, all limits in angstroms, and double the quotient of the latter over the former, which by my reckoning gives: 2.00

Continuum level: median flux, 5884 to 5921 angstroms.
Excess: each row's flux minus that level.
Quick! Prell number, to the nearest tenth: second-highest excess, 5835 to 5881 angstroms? 1.5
